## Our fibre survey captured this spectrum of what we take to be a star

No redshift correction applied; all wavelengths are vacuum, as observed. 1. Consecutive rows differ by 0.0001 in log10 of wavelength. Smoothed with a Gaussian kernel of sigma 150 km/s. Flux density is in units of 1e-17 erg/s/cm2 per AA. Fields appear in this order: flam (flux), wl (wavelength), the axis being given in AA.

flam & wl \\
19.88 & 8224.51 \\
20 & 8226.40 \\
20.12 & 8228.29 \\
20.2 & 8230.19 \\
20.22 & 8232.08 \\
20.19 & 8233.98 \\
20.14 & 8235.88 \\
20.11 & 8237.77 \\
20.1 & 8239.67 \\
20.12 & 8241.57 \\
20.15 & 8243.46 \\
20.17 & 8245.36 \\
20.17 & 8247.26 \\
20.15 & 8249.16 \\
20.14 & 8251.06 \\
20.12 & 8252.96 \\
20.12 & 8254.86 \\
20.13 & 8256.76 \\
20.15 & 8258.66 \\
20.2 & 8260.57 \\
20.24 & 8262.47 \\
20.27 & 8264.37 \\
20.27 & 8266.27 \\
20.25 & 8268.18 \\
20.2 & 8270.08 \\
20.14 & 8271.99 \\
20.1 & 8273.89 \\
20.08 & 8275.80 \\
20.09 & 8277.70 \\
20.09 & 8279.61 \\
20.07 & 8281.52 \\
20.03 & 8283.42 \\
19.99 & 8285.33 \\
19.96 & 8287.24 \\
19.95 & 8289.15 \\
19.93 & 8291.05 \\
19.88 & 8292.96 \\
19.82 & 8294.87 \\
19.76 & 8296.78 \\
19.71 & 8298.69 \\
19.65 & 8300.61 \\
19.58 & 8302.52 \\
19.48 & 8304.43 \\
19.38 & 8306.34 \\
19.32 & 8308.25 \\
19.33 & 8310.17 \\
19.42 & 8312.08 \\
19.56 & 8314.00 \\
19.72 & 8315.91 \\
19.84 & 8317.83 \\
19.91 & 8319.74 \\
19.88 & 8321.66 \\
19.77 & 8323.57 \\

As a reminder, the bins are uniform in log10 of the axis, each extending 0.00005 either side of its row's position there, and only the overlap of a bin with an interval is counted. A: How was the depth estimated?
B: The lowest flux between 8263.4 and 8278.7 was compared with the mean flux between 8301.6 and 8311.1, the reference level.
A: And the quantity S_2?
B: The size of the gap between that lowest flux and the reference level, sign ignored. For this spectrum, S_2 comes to 0.7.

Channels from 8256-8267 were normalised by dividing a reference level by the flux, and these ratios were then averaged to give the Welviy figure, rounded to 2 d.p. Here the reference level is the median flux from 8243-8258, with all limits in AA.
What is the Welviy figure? 1.00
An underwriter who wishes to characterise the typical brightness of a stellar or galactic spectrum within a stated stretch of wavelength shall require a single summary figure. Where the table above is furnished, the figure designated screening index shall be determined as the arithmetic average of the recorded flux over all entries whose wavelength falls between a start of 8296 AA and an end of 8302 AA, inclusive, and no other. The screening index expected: 19.7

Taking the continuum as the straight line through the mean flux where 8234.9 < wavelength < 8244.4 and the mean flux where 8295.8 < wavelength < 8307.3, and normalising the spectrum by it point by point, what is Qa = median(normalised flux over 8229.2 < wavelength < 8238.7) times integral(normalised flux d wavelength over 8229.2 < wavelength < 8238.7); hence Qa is 9.48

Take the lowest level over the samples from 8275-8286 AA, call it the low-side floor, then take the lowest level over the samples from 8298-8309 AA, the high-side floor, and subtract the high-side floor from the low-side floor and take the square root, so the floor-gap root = 0.8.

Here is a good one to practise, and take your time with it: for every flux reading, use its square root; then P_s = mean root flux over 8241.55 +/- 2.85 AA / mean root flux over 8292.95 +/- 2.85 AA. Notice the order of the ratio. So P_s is 1.01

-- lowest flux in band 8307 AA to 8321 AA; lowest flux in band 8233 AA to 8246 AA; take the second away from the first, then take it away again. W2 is -20.9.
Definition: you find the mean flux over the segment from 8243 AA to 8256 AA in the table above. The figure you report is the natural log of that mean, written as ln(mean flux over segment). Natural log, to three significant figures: 3.00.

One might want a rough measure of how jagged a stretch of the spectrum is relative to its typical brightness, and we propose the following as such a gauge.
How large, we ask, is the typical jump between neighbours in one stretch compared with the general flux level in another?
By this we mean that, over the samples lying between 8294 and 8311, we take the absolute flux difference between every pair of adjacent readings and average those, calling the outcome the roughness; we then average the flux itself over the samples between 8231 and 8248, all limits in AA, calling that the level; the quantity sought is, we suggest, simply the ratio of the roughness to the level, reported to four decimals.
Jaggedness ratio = 0.0032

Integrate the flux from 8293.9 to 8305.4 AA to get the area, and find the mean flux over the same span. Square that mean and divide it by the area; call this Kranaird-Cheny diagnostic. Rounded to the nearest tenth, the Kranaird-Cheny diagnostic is 1.7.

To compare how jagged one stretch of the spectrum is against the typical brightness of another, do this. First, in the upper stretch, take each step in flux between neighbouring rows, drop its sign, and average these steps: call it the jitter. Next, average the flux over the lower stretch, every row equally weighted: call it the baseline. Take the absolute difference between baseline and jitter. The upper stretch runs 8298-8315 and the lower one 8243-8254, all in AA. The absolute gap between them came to 20.1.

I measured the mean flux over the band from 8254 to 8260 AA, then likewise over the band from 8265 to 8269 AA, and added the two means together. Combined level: 40.4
